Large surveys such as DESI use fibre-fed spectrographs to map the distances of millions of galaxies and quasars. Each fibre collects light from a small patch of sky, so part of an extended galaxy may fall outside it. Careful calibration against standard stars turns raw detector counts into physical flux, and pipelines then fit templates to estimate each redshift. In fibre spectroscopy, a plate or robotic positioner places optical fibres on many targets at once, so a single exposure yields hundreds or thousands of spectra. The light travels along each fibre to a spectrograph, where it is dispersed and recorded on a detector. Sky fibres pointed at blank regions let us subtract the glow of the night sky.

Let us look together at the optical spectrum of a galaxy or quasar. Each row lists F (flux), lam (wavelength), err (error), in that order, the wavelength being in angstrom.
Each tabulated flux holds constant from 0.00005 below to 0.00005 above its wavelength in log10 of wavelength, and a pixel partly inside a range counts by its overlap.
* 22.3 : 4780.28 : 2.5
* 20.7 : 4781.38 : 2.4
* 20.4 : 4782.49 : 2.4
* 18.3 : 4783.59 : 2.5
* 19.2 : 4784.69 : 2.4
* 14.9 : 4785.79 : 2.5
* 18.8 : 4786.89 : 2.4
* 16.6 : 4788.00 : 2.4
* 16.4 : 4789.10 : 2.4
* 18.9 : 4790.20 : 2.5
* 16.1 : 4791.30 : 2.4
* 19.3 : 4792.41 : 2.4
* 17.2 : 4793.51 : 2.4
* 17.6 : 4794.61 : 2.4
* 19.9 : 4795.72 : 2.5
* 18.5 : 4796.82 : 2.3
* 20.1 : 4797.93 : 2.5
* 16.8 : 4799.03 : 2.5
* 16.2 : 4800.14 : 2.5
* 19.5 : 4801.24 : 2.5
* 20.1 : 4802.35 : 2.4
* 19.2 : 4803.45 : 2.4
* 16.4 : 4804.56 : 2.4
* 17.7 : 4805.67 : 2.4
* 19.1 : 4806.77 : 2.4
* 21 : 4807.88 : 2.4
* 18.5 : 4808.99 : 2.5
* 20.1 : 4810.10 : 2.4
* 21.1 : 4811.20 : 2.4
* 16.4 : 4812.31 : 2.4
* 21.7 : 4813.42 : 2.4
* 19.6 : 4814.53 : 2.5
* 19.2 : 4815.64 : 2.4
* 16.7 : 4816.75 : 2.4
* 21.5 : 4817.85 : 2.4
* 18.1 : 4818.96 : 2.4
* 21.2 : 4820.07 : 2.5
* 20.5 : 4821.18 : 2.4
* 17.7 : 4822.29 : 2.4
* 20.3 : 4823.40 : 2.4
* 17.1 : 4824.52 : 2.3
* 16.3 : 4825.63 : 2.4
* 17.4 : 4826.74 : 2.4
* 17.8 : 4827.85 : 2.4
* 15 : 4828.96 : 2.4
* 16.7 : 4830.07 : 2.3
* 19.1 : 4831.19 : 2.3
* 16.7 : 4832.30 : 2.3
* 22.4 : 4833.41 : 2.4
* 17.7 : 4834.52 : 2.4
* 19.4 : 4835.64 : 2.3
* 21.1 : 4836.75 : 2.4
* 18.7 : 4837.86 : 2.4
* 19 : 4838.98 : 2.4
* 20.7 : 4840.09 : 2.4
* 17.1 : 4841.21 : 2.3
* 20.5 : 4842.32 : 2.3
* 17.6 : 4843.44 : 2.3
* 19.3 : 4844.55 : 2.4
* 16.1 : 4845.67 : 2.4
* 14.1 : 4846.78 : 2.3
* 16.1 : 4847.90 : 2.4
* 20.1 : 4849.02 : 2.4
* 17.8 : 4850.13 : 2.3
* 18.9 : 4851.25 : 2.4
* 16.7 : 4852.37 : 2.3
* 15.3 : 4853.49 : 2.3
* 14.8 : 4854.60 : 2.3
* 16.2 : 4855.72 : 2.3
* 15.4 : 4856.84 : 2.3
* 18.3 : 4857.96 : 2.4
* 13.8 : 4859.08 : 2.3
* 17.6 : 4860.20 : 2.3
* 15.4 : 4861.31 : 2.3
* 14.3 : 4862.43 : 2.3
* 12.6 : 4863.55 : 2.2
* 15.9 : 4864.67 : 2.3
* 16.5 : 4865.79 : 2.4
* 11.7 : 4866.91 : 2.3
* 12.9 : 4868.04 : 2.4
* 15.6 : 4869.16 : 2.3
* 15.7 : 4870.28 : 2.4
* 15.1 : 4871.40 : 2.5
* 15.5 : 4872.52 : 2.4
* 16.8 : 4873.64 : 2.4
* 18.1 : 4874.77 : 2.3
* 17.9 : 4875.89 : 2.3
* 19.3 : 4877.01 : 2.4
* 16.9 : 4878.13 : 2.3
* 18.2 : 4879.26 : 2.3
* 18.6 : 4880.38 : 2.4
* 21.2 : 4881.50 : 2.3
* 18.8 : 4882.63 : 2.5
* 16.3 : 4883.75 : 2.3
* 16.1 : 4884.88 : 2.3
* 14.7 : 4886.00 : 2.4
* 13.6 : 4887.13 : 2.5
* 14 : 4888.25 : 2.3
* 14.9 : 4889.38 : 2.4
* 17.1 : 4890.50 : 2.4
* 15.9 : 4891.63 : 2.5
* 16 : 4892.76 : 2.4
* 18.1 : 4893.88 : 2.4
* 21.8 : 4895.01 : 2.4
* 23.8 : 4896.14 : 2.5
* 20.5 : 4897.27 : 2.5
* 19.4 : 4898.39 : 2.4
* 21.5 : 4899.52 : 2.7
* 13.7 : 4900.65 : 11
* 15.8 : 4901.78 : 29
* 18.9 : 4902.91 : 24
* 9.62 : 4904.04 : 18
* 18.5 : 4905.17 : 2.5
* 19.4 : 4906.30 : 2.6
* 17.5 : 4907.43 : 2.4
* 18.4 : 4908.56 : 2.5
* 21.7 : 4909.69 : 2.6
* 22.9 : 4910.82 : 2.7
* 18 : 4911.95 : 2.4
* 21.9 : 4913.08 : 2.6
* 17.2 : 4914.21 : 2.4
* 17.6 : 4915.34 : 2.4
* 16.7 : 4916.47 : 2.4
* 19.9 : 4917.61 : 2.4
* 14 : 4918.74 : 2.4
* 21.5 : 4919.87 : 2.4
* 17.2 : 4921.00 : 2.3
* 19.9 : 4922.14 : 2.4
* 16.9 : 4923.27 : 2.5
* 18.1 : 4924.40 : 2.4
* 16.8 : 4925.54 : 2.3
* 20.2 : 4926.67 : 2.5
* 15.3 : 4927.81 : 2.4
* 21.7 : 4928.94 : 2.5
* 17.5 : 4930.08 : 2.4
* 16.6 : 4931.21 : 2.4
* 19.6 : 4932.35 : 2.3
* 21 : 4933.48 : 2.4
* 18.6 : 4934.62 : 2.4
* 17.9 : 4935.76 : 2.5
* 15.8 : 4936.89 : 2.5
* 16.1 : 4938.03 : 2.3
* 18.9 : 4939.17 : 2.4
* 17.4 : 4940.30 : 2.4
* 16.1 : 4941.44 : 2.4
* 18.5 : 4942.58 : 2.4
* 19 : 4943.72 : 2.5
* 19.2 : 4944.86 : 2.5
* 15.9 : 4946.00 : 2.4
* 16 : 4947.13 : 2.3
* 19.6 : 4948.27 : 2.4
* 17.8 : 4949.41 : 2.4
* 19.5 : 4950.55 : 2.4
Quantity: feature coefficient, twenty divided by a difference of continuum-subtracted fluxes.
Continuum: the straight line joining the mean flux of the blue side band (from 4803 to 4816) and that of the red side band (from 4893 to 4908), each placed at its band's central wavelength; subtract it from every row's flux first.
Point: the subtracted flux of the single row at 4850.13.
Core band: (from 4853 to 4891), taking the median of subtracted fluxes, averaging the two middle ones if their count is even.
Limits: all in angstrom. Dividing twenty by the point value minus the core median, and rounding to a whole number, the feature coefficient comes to 11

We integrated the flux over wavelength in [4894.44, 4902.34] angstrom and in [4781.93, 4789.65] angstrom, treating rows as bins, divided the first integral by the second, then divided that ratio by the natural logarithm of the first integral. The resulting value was 0.223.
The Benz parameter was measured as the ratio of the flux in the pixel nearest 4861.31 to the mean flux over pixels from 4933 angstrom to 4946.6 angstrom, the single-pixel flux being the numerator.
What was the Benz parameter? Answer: 0.86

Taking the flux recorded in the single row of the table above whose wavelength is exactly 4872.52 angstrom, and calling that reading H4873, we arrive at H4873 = 15.5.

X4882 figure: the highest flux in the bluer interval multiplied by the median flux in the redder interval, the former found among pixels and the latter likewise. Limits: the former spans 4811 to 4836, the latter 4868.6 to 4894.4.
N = 365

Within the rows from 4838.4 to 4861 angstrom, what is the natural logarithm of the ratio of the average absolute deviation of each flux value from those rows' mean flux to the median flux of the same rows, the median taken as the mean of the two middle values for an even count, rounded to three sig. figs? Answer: -2.32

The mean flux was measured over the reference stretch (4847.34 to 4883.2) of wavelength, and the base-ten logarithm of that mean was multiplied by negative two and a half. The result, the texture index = -3.044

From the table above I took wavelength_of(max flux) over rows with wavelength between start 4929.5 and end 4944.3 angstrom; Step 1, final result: 4933.48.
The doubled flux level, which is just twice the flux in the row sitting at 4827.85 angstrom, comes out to 36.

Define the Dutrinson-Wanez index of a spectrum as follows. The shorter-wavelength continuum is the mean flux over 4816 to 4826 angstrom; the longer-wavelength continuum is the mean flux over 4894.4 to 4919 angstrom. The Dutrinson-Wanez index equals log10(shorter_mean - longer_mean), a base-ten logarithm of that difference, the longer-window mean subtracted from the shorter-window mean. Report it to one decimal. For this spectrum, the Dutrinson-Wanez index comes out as -0.6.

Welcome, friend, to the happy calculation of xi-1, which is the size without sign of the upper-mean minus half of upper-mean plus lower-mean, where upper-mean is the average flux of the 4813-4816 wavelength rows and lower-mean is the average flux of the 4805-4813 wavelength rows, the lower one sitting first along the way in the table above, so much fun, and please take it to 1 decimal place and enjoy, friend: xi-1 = 0.5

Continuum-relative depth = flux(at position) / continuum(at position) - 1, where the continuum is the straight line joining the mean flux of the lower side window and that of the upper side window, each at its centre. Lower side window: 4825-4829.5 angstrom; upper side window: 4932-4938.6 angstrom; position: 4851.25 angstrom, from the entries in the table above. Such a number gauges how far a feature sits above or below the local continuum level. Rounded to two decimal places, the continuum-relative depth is 0.11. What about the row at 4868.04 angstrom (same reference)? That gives -0.25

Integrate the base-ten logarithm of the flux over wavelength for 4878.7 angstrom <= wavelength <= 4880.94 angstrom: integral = 2.84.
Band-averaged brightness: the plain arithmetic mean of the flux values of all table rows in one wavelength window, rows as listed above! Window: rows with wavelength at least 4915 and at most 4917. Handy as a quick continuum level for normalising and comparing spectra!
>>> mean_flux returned 17.1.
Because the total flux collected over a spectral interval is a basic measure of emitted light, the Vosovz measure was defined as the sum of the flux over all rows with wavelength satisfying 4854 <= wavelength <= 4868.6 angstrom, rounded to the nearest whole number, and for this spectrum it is 195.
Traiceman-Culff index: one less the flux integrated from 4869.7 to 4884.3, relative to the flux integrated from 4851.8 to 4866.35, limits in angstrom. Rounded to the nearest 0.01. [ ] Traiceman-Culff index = -0.13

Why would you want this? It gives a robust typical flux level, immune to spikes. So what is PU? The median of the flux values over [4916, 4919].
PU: 16.7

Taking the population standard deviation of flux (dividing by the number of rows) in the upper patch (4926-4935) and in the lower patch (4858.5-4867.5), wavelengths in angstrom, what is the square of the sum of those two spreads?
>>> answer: 16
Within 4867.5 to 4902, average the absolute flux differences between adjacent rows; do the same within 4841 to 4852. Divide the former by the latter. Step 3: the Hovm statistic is 0.7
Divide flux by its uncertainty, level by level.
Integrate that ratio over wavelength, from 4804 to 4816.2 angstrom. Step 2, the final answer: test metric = 97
